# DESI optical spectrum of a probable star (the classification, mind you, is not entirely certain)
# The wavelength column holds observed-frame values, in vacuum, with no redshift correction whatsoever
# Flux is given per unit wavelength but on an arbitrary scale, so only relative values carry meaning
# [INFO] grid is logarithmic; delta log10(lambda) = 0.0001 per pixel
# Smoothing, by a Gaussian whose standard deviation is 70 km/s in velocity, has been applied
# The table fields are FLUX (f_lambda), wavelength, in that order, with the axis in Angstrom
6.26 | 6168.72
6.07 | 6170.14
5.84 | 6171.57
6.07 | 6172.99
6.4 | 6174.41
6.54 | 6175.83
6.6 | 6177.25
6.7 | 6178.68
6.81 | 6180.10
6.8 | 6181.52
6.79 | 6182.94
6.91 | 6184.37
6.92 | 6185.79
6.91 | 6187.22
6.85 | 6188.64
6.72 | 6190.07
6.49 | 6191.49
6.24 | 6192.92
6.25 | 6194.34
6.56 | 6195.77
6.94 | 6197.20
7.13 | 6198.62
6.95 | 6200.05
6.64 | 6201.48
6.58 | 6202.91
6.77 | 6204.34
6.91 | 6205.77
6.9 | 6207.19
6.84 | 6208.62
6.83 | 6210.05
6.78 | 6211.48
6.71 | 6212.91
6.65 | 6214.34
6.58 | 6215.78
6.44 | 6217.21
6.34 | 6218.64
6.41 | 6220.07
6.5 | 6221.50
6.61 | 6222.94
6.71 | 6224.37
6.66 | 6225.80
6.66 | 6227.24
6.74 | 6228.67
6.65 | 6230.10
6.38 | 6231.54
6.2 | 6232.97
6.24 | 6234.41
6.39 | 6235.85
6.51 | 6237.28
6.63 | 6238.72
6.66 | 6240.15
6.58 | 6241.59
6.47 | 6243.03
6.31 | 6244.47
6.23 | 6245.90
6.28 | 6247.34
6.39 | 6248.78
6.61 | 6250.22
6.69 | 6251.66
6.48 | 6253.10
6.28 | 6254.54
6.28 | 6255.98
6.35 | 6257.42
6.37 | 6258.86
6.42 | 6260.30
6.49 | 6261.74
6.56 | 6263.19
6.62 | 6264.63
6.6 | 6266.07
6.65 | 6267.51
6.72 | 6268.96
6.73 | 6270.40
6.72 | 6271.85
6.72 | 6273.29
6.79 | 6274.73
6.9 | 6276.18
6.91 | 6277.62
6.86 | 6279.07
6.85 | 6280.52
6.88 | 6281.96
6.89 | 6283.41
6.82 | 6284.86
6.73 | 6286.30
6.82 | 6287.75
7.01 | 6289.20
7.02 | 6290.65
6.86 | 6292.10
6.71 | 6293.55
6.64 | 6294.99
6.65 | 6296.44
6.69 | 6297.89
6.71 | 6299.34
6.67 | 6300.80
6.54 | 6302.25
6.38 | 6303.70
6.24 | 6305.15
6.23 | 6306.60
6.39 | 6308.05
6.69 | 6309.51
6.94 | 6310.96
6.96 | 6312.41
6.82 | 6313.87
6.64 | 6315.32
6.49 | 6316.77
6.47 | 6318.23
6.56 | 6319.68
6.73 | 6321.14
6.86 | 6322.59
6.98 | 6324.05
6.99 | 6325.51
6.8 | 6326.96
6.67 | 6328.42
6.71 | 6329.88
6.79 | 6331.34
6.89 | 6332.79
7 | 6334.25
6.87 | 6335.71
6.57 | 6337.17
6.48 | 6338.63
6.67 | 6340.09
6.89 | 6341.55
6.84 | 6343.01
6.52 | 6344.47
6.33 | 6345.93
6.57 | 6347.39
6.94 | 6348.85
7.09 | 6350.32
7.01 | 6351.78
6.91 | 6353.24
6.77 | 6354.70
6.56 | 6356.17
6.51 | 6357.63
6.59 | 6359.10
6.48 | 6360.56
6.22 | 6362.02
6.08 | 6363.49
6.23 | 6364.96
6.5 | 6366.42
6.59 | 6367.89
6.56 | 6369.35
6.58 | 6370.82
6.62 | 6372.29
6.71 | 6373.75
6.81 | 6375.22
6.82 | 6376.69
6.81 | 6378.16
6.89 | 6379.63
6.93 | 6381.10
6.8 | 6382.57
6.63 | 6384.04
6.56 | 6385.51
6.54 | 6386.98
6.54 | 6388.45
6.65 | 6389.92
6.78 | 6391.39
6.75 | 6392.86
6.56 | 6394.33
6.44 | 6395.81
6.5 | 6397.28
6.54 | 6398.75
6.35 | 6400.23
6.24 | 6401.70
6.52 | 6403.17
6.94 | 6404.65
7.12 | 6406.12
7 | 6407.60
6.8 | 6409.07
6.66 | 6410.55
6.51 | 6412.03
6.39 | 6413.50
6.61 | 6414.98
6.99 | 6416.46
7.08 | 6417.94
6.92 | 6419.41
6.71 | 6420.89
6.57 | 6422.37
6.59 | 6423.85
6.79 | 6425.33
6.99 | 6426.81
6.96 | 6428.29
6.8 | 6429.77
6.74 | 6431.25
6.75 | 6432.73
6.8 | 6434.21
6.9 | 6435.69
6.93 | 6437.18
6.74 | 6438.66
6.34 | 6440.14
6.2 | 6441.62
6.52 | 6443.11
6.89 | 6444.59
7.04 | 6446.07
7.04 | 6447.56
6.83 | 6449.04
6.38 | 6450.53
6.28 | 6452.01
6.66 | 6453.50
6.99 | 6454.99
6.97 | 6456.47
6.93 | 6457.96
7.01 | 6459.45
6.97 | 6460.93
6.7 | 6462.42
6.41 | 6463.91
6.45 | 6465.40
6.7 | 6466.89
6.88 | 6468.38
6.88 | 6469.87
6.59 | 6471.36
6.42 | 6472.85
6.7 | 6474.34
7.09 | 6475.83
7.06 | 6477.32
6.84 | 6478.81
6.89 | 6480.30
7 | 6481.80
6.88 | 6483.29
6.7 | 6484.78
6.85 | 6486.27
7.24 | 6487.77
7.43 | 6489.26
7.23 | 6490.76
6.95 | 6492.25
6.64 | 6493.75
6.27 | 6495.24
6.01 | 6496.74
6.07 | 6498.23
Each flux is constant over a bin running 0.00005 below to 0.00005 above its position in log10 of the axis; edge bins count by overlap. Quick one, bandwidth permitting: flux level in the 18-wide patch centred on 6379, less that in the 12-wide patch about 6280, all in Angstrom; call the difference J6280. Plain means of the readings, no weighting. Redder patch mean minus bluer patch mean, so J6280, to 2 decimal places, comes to -0.14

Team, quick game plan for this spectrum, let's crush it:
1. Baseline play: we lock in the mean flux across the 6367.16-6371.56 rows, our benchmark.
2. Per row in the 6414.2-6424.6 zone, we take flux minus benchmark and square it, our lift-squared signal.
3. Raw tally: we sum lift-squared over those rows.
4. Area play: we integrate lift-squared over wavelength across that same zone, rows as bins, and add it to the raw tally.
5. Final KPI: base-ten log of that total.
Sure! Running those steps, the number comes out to 0.14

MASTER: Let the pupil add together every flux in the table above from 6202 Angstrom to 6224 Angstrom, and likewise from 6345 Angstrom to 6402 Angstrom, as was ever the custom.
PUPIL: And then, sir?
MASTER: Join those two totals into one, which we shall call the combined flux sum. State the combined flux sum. 358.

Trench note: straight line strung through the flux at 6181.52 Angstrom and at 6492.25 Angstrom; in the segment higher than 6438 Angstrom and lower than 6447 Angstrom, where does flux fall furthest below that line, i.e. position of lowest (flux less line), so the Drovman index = 6441.62 Angstrom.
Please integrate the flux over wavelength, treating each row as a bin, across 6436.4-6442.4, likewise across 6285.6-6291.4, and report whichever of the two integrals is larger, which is 39.9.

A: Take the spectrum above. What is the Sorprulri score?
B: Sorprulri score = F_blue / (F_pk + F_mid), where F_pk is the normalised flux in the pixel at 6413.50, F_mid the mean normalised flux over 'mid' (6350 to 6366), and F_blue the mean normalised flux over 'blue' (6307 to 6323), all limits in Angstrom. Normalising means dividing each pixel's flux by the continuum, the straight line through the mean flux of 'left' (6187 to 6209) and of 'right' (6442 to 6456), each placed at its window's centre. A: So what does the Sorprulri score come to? 0.515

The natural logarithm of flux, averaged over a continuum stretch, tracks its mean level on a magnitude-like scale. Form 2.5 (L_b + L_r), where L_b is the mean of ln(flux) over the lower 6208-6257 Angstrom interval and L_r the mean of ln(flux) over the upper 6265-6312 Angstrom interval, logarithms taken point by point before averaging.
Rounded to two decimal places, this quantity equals 9.45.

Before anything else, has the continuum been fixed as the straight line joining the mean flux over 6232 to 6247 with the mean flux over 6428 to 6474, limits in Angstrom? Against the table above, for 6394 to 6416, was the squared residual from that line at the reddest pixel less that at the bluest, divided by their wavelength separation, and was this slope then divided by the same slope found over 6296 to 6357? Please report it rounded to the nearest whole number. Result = 0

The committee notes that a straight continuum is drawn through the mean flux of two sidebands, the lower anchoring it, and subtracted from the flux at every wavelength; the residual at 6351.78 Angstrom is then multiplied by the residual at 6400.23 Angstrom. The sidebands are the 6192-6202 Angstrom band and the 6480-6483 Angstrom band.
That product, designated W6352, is -0.10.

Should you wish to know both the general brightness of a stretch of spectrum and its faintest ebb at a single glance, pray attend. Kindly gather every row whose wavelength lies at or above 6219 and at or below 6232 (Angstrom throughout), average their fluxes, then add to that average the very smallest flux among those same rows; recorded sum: 13.0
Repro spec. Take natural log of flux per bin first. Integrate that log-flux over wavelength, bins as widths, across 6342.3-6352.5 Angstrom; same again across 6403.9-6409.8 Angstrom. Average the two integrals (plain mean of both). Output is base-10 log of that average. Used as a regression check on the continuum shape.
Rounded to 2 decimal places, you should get 1.19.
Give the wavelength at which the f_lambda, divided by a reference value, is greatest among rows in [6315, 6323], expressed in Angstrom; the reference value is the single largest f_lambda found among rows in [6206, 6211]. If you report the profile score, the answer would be 6322.59 Angstrom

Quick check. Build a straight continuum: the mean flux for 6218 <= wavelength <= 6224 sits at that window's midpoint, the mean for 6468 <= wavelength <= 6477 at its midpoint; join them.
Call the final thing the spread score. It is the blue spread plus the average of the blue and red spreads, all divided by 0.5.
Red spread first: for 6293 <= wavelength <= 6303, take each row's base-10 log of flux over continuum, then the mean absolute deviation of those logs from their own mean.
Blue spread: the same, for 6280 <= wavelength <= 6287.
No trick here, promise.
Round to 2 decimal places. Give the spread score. 0.01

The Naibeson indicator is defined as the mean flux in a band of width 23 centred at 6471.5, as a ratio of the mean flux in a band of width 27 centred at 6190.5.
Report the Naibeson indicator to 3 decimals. 1.007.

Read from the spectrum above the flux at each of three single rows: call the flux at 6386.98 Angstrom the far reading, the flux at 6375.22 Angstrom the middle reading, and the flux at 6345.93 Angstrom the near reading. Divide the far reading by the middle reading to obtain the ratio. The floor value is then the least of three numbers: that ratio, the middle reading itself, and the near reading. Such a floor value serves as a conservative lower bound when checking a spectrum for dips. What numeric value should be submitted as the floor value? 0.960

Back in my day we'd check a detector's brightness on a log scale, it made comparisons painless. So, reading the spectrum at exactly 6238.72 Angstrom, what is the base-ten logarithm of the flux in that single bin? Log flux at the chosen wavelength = 0.822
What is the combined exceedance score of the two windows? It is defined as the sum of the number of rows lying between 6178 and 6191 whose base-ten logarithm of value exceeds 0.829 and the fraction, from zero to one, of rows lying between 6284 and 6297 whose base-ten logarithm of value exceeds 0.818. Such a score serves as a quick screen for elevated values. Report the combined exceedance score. 8.0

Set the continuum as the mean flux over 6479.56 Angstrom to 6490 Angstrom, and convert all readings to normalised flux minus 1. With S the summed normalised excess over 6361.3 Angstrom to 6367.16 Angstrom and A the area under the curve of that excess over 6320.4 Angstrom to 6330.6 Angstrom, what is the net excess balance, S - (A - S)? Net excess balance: -0.6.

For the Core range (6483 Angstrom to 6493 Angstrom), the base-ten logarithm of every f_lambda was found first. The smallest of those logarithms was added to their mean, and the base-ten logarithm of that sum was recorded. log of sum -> 0.224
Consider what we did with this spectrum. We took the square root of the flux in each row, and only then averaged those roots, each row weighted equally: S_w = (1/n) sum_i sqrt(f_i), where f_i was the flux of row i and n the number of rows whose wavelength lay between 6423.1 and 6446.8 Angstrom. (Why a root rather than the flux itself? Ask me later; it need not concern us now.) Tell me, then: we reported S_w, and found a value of 2.60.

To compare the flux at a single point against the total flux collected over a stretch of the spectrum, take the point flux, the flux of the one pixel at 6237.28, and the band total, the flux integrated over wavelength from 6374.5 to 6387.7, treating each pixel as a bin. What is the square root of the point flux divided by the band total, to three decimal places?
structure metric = 0.270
